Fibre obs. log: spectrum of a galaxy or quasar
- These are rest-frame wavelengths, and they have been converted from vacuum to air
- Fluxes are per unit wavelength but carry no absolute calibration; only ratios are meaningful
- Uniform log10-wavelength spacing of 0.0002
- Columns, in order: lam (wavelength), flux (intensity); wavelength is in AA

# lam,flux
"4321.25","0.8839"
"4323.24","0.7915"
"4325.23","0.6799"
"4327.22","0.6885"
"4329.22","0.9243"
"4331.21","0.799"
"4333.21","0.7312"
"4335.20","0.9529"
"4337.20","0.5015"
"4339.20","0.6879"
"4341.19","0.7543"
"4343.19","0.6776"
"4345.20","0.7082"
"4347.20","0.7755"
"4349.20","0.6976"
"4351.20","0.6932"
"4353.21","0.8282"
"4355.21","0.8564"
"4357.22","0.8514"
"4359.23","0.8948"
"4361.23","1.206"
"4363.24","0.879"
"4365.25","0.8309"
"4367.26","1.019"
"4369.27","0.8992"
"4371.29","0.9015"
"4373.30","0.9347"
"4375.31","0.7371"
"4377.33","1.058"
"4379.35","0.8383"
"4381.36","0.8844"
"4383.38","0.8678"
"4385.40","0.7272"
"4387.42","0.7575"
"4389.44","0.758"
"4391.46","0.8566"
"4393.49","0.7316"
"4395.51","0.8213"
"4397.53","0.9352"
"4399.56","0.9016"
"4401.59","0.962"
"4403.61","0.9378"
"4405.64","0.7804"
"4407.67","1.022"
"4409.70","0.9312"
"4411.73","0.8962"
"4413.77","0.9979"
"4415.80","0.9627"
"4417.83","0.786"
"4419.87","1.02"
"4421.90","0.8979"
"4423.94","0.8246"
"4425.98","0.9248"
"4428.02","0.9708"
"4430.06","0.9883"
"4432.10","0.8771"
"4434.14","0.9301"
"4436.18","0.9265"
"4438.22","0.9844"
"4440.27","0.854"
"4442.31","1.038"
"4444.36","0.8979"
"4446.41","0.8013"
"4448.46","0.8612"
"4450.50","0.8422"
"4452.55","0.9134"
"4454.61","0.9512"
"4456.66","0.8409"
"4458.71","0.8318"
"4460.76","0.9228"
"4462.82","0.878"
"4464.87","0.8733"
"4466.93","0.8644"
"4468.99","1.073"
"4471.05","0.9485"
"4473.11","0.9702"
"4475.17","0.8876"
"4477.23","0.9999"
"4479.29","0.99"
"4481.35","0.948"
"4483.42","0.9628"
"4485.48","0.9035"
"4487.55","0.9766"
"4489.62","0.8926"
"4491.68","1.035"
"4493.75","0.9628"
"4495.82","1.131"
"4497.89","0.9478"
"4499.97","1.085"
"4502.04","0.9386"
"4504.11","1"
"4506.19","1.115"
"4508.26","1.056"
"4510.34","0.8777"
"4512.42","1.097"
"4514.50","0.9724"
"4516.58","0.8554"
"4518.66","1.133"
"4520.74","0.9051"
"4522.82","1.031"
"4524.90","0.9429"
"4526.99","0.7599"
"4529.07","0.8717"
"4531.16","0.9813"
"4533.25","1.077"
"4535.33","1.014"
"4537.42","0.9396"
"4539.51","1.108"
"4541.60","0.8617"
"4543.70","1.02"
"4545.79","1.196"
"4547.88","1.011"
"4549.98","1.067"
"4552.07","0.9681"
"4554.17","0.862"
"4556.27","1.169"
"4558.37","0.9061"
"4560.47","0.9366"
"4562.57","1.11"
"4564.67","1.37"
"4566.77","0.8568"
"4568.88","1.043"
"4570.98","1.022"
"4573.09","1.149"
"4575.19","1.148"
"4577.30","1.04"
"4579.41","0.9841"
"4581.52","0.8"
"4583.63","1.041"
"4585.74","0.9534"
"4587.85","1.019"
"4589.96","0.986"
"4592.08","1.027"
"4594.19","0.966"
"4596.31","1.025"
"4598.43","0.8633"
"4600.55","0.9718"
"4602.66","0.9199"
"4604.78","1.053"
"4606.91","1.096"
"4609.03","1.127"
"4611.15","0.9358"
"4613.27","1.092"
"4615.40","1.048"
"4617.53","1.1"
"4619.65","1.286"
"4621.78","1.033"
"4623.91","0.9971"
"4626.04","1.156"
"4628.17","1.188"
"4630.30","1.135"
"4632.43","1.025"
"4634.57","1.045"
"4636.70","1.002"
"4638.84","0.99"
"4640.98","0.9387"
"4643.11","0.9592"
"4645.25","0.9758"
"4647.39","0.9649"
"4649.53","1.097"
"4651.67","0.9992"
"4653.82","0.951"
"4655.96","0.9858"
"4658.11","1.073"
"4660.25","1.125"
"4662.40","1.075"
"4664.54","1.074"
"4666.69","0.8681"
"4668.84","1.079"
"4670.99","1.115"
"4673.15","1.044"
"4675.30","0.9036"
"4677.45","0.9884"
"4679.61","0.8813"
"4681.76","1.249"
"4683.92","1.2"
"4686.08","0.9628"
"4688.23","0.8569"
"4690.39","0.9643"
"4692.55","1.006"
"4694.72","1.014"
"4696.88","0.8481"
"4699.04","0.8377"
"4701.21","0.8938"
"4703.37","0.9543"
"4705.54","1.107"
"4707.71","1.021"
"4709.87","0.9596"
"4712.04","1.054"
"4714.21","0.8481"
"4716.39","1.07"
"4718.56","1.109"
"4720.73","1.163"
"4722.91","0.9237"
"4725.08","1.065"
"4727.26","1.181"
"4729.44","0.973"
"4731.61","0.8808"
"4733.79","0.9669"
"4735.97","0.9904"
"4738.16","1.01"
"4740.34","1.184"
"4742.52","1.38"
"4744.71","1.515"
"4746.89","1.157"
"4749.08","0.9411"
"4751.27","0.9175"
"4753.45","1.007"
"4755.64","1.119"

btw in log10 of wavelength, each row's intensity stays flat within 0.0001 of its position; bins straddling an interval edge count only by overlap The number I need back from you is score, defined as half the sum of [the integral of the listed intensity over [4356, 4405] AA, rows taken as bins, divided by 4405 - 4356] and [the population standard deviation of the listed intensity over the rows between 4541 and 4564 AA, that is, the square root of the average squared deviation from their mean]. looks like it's 0.496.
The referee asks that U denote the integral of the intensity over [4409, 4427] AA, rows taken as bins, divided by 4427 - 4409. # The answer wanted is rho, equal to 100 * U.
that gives 92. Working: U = 0.92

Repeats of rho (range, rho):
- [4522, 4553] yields 99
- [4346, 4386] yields 87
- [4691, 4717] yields 97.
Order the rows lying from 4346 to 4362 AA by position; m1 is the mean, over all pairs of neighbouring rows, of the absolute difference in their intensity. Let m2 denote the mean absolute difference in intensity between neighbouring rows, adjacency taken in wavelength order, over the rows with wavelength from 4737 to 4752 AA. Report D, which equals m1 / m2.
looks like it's 0.5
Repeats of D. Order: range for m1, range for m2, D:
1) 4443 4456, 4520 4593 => 0.4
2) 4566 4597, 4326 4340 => 0.4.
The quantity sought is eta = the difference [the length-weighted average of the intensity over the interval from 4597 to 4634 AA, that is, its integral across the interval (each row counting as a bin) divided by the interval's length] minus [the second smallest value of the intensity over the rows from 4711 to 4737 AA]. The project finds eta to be 0.18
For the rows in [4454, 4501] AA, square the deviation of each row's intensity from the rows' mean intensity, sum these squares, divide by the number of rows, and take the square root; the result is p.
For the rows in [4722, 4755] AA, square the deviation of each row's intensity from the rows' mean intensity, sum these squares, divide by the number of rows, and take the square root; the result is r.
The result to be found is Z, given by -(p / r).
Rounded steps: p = 0.08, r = 0.175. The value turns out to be -0.4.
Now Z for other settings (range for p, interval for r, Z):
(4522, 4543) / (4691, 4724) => -1.0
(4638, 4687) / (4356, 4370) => -0.8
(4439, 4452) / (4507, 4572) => -0.6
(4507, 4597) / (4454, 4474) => -1.6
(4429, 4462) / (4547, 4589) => -0.5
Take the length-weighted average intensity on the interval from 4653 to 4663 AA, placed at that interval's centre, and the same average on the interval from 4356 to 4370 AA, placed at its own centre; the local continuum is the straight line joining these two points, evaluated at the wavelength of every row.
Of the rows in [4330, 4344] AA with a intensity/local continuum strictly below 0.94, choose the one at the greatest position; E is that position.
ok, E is 4343.19 AA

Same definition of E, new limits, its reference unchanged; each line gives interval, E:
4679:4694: 4690.39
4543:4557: 4554.17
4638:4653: 4647.39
